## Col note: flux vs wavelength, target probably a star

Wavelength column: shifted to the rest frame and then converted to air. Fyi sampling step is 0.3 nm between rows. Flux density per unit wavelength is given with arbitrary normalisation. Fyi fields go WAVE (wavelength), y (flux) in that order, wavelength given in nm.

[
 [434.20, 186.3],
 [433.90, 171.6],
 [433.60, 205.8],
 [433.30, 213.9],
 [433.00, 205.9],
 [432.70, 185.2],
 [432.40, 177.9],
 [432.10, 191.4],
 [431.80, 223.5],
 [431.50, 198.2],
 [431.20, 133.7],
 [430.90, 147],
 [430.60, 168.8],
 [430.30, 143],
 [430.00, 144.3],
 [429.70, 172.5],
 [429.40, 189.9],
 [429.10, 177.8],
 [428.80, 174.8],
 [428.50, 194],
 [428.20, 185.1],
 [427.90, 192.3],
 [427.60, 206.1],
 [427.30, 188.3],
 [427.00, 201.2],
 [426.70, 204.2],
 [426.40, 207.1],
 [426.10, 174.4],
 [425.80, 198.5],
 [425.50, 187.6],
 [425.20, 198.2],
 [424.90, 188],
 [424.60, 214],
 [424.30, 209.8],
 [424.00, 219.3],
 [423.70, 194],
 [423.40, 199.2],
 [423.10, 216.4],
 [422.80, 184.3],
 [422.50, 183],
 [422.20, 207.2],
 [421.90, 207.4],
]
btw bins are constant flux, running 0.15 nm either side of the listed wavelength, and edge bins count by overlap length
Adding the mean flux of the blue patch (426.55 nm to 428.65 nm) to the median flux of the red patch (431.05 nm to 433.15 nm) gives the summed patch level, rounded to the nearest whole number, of 387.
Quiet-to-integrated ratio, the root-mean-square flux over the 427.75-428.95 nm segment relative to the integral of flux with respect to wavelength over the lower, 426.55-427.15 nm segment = 1.5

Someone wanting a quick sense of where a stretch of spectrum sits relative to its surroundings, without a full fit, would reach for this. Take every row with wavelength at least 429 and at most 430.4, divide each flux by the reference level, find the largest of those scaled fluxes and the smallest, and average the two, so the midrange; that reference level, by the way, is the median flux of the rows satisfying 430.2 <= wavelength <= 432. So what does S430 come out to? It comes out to 1.05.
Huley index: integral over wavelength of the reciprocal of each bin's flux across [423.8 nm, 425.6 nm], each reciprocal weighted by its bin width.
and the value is 0.0089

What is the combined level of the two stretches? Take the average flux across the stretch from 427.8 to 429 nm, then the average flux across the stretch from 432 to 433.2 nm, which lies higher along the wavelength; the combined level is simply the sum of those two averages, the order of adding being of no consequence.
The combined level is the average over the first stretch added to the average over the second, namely 377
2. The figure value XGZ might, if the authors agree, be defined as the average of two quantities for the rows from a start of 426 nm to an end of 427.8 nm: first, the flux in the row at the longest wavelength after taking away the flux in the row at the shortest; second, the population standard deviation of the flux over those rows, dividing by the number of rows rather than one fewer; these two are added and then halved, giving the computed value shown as 22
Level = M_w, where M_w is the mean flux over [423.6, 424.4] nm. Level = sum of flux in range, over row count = 208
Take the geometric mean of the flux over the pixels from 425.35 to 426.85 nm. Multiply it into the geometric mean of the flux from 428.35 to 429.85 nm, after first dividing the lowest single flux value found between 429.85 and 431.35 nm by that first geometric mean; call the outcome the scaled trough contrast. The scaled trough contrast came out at 125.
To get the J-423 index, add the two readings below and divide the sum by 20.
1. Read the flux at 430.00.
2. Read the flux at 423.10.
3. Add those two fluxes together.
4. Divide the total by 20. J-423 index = 18.0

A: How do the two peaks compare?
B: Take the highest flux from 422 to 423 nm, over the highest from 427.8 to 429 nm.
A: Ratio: 1.07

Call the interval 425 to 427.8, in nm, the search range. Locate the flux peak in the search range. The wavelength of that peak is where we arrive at 426.40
